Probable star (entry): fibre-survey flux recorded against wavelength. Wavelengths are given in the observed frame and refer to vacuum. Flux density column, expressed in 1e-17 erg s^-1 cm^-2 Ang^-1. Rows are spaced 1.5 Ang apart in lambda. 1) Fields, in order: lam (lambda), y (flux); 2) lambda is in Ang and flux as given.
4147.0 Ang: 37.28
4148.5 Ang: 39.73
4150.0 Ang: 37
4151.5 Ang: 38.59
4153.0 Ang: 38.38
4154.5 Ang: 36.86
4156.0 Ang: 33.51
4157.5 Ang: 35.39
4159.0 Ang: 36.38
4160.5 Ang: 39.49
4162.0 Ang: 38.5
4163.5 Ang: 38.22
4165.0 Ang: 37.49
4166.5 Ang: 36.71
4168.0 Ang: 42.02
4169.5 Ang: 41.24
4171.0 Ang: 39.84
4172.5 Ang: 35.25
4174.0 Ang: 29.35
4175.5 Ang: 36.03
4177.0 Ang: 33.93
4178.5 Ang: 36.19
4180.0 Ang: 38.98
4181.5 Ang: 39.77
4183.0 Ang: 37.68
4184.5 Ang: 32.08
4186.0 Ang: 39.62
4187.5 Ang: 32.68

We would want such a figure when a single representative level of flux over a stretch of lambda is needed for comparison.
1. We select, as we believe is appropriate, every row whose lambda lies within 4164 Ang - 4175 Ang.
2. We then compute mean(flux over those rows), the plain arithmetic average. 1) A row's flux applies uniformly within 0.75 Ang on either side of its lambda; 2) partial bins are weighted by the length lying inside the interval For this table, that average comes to 37.4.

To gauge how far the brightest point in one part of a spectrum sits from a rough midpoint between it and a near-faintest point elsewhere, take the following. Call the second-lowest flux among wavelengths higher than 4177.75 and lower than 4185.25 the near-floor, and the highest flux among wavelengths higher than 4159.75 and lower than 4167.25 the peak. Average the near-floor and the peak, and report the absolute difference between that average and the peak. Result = 1.65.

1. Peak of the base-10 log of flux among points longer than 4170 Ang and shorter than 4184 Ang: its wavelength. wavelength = 4171.0 Ang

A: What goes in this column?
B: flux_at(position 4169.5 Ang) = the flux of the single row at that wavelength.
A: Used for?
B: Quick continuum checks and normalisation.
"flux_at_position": 41.24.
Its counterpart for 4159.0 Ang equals 36.38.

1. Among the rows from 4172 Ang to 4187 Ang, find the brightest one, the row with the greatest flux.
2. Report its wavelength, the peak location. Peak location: 4181.5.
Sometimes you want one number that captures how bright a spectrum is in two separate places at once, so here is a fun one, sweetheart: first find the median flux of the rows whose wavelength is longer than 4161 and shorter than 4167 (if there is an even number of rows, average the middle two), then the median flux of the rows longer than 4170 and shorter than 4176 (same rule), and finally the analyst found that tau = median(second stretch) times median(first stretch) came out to 1349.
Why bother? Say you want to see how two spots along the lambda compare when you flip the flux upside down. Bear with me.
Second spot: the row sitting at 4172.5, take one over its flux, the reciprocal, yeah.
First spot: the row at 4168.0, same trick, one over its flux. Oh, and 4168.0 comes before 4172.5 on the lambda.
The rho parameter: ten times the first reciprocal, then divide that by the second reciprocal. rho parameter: 8.4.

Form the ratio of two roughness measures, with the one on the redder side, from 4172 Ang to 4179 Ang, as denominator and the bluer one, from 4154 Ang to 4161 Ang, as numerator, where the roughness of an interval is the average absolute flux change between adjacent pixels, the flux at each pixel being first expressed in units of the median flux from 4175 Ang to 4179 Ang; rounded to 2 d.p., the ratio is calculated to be 0.55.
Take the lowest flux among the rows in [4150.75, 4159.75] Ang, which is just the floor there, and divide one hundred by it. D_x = 3.0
